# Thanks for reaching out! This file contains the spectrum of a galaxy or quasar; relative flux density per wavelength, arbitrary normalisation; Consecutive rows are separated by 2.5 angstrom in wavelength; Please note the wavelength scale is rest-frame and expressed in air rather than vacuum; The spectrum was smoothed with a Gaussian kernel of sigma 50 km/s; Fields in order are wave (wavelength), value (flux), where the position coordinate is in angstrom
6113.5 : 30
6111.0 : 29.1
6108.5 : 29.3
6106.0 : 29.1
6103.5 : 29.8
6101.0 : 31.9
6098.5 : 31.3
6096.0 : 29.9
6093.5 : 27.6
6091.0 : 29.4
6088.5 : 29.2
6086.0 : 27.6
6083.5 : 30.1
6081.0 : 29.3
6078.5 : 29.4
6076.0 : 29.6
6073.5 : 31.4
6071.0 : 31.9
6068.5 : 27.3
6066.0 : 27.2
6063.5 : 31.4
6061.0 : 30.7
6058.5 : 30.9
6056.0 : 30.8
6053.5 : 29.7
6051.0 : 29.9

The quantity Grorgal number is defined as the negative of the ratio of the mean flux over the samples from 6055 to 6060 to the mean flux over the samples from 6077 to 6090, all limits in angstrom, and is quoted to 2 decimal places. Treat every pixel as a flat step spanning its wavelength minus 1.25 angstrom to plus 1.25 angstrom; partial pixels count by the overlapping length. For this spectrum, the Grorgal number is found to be -1.06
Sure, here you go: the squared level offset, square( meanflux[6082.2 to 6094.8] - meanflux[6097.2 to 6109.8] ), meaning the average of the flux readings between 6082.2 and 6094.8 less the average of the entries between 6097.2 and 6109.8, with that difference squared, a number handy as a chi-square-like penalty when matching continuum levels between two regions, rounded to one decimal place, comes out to 2.2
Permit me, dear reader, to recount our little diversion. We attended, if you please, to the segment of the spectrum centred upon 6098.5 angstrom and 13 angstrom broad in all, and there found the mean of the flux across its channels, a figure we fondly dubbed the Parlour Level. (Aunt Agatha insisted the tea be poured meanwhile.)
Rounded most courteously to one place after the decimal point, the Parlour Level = 30.1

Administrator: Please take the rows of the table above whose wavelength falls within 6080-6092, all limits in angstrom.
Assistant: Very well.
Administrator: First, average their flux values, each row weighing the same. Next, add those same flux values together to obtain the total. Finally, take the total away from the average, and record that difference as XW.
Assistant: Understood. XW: -116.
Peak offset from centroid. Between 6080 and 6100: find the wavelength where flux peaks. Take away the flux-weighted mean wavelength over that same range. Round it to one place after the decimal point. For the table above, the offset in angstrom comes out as 8.7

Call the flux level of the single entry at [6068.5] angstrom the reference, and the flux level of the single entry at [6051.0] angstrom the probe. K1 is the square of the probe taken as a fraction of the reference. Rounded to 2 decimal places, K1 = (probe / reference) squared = 1.20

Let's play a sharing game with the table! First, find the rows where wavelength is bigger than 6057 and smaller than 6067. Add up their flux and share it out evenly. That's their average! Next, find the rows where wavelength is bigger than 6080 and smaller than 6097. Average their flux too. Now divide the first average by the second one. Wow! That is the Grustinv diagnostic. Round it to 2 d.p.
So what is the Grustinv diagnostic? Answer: 1.04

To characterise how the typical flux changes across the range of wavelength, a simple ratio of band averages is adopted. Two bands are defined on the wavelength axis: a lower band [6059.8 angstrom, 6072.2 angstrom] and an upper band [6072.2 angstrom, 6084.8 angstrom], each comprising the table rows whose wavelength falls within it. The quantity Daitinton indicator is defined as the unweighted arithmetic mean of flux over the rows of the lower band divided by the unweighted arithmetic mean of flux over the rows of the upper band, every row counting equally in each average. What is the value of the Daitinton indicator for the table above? 0.99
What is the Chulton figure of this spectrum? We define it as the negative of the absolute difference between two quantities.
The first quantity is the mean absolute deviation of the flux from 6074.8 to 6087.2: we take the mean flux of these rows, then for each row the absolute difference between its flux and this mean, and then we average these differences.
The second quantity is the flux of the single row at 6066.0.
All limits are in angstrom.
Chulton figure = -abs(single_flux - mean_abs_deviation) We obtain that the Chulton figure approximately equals -26.6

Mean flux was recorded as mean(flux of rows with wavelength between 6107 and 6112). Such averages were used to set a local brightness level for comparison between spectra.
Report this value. 29.2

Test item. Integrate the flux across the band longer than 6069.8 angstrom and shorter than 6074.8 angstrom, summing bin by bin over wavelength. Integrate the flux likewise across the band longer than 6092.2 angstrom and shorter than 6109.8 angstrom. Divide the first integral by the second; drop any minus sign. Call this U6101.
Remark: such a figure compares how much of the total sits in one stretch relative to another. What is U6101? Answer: 0.3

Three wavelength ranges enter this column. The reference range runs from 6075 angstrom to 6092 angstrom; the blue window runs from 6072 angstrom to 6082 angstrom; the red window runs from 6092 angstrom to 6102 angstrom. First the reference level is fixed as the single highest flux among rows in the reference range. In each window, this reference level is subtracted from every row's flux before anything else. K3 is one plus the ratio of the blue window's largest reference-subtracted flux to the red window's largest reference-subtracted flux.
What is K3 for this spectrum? 1.72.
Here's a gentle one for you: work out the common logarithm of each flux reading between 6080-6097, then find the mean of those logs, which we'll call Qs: 1.462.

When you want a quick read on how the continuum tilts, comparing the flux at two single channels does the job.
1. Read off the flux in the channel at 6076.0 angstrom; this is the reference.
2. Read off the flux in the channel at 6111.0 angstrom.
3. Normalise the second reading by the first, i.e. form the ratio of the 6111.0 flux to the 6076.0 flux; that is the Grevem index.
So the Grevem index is 0.98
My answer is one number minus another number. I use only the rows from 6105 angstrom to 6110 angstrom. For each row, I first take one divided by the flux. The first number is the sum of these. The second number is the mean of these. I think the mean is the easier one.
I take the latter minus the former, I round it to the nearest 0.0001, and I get -0.0342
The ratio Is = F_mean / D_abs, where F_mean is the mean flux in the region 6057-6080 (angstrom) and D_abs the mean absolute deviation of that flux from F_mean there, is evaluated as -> 21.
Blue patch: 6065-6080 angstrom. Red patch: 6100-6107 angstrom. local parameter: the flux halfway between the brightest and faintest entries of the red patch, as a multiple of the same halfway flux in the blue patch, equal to 1.03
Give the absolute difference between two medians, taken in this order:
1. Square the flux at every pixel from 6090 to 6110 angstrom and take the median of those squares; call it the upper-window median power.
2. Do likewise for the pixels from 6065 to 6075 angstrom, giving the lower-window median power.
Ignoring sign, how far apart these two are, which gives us 11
